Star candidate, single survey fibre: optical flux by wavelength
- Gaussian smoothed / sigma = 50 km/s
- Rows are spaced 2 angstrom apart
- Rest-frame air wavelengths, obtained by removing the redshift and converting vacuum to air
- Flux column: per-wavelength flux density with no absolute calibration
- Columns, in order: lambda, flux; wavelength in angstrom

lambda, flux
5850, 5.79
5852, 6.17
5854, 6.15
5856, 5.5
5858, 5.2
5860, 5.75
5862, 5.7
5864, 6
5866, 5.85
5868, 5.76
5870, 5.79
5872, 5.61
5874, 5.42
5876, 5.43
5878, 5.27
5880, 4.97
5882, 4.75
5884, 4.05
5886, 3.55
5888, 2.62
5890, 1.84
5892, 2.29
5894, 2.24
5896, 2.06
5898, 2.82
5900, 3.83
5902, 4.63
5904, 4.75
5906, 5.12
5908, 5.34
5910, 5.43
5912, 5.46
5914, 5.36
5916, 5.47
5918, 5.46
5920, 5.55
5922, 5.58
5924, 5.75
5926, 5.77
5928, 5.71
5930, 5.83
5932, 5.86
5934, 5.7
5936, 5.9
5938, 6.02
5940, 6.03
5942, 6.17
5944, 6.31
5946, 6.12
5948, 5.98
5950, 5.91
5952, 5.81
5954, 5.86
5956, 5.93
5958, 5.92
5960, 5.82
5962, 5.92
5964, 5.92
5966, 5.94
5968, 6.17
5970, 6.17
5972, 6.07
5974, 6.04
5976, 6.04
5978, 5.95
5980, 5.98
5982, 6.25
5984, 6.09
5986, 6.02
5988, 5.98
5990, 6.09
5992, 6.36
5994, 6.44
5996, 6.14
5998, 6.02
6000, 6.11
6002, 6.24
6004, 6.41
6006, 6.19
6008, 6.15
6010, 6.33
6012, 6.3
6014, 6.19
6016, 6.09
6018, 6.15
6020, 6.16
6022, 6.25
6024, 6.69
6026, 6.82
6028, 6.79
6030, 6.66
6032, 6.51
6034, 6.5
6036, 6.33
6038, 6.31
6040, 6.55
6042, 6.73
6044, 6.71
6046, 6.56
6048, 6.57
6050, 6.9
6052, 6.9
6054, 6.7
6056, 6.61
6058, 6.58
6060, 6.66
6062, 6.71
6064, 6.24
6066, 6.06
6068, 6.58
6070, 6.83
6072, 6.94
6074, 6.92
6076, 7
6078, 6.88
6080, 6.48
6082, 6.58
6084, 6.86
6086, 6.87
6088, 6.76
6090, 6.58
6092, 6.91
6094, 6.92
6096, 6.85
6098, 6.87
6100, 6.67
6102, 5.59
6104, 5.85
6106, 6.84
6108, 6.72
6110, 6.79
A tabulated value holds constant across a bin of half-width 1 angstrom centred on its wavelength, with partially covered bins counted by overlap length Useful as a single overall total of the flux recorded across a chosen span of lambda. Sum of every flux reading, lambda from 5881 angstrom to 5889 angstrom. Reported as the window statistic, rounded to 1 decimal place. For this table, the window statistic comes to 15.0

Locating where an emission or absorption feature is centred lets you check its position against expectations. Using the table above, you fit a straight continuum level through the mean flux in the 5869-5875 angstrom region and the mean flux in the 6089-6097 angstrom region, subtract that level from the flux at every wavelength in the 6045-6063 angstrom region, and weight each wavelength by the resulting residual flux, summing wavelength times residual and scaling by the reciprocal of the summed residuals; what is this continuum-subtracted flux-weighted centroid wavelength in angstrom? 6052.1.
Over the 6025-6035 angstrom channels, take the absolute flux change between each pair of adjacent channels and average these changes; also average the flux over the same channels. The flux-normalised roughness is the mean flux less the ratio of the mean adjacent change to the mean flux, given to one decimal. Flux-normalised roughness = 6.6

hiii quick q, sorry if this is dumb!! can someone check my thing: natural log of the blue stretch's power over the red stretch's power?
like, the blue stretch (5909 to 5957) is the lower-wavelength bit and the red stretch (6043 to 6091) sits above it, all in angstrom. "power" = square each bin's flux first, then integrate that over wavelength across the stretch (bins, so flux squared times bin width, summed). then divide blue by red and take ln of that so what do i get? -0.29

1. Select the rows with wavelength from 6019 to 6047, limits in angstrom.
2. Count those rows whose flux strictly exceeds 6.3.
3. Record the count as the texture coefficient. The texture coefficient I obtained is 12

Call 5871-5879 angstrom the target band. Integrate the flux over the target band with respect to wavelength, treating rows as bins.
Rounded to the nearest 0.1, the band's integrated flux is 43.5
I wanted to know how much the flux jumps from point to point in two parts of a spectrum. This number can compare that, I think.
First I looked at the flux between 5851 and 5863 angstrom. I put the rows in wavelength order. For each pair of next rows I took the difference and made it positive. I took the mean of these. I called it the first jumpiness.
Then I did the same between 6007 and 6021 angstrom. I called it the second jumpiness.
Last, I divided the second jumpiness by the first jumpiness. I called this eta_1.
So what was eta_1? 0.26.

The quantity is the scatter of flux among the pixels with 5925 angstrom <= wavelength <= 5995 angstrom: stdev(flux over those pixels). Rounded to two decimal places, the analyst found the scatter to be 0.17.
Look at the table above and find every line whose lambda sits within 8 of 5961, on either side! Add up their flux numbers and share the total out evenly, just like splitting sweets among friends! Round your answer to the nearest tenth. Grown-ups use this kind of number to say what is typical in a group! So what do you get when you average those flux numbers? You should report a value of 5.9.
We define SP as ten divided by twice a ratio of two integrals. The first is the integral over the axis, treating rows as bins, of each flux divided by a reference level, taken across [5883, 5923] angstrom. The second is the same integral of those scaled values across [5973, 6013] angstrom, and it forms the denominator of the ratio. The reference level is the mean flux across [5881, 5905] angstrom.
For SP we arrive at 7.4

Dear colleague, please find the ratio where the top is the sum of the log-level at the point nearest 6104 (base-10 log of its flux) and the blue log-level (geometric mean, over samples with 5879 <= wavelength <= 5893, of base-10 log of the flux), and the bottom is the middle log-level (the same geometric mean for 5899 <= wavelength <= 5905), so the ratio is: 2.0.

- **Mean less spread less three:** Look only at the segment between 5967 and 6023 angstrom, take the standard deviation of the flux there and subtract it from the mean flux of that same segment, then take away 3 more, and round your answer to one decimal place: 3.0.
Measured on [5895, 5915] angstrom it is 0.3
